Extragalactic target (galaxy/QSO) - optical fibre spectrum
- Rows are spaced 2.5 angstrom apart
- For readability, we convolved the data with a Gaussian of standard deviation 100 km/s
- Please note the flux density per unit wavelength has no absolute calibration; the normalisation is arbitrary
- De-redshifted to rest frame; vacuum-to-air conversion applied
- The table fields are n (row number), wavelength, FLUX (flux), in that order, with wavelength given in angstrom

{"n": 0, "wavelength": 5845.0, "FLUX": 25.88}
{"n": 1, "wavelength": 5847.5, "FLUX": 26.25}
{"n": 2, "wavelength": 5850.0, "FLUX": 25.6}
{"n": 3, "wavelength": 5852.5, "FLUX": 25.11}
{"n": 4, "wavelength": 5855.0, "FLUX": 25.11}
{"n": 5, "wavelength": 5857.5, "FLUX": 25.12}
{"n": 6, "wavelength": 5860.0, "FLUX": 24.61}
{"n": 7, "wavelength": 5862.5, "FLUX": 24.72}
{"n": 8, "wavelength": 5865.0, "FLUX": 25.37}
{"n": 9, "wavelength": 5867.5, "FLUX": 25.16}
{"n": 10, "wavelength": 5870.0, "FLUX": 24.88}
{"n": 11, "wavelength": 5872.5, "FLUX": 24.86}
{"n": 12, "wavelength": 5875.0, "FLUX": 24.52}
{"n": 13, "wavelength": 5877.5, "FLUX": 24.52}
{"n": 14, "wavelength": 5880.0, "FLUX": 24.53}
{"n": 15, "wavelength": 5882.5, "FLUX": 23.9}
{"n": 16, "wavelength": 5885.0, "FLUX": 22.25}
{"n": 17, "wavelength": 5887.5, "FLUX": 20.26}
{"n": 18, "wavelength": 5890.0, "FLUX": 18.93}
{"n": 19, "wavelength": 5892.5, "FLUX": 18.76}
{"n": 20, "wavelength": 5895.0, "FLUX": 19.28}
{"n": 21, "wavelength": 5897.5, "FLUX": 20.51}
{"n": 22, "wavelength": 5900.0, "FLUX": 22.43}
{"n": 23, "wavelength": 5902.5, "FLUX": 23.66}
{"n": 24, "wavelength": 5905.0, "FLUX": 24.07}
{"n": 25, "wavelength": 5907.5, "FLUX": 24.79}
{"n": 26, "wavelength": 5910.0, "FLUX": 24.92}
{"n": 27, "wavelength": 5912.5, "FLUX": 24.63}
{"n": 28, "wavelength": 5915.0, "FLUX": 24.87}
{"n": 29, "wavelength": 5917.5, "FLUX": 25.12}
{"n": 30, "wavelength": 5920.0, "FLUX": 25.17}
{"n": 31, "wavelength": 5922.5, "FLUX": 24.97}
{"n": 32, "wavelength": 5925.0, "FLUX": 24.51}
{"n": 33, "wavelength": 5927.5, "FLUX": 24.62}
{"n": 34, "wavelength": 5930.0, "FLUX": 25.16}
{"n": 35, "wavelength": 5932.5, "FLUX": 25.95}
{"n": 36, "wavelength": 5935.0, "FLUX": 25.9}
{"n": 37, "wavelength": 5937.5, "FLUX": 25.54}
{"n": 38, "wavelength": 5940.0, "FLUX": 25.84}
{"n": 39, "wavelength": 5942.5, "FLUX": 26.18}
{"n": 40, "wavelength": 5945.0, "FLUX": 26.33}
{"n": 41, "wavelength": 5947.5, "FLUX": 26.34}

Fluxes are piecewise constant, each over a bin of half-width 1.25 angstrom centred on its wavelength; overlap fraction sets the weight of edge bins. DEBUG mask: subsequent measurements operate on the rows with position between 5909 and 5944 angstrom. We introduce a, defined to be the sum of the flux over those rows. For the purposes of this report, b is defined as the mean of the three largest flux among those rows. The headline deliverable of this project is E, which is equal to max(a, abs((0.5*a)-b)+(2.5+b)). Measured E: 353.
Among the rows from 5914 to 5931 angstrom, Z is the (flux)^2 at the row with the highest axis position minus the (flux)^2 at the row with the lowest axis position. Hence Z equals 15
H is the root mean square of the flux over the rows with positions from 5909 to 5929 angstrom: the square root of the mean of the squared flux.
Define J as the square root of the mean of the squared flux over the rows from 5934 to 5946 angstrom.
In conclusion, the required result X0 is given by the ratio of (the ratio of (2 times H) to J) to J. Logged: 0.074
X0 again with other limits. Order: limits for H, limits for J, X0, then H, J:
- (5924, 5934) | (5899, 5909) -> 0.089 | 25.1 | 23.8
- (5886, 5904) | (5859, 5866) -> 0.067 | 20.6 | 24.9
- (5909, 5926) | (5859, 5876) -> 0.080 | 24.9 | 24.9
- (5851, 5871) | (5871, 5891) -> 0.094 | 25.0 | 23.1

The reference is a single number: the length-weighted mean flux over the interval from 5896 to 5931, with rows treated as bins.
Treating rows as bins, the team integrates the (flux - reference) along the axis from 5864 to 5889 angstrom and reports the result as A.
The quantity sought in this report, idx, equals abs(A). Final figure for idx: 6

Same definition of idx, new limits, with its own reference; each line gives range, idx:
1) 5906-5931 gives 17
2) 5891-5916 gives 37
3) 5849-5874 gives 21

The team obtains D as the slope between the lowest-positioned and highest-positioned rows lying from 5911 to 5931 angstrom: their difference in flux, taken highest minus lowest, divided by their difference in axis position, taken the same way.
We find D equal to 0.03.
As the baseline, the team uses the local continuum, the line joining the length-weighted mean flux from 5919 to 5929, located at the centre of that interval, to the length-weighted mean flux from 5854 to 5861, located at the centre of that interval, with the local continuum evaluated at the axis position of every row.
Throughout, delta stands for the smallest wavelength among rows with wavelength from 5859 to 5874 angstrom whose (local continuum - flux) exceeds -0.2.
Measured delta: 5860.0 angstrom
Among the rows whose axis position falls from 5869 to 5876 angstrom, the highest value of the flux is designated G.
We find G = 24.88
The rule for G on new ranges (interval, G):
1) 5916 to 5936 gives 25.95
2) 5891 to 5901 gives 22.43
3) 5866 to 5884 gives 25.16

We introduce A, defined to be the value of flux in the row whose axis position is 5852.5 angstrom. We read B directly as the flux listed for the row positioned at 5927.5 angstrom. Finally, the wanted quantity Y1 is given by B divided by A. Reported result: 0.98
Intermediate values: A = 25.11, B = 24.62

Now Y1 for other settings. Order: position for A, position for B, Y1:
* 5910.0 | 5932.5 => 1.04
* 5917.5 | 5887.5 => 0.81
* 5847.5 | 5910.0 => 0.95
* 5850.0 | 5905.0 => 0.94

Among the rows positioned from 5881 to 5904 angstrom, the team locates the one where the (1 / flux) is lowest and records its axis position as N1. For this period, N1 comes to 5882.5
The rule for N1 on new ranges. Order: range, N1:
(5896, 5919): 5917.5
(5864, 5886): 5865.0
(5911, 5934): 5932.5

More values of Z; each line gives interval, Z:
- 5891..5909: 263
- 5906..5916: 4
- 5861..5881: -9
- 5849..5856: -25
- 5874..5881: 0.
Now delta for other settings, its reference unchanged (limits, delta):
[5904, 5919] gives 5905.0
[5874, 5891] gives 5875.0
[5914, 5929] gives 5915.0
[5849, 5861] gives 5852.5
